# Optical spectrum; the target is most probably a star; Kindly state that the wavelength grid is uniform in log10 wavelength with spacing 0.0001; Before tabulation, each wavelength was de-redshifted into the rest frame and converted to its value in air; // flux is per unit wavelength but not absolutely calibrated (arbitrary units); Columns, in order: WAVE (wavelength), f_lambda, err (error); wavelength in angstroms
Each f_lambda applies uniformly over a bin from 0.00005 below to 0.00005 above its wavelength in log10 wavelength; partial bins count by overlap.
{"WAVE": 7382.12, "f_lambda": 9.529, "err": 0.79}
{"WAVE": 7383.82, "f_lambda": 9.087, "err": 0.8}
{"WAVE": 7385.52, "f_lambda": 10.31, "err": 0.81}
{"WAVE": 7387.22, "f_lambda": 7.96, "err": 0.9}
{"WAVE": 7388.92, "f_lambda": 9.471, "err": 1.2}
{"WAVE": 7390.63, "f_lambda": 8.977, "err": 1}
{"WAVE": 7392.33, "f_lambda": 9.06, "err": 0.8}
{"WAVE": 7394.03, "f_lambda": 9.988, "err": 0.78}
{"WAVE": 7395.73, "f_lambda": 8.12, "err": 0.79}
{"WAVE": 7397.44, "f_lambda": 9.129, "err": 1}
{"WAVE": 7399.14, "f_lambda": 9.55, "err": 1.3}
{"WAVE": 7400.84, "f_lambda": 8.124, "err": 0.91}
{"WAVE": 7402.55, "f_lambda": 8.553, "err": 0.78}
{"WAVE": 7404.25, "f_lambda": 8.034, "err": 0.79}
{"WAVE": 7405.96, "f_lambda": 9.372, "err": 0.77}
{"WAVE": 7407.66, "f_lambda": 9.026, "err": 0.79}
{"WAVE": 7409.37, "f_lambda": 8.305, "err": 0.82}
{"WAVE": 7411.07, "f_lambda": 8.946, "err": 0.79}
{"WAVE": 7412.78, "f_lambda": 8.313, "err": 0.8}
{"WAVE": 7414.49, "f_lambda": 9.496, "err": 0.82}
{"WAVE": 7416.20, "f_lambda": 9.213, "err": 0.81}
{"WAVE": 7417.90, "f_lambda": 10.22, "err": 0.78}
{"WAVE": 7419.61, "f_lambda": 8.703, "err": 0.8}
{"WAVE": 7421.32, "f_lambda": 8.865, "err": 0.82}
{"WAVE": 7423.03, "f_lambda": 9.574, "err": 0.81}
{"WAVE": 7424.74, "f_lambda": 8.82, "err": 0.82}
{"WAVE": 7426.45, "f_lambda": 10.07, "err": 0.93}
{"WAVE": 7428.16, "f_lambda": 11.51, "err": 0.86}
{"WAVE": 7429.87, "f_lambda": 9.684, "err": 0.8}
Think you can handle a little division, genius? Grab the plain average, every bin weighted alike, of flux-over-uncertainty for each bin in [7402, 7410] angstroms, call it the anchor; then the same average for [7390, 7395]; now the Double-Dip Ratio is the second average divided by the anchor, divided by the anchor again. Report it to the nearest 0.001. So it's 0.092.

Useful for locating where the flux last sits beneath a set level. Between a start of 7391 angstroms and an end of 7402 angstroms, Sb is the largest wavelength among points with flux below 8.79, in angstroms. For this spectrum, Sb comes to 7400.84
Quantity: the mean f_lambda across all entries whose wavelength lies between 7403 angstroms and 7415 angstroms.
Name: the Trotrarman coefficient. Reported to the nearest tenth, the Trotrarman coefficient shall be 8.8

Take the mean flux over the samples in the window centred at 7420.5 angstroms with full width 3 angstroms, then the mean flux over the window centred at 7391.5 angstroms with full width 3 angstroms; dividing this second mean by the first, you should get 1.03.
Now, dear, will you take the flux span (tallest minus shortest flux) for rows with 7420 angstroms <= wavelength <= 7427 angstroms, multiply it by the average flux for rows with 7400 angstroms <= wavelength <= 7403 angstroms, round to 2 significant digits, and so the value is 10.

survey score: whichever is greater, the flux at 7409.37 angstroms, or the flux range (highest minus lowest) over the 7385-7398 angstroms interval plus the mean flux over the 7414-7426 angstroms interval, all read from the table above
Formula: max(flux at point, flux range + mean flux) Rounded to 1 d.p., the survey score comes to 11.6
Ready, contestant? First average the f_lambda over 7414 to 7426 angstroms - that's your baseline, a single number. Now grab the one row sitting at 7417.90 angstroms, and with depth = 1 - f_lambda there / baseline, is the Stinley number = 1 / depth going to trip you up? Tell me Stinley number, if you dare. -10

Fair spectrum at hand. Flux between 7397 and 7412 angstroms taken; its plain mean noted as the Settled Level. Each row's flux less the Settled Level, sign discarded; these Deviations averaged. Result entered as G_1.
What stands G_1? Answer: 0.47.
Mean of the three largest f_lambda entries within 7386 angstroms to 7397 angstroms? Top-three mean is 9.5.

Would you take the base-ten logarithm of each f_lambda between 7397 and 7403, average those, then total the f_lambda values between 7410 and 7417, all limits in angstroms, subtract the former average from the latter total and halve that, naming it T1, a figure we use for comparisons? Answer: 17.5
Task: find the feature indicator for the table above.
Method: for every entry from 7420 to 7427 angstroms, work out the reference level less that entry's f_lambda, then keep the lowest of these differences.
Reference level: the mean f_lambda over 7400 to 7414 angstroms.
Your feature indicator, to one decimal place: -1.5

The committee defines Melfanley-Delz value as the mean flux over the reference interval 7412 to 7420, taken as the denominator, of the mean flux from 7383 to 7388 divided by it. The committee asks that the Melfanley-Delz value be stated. 0.99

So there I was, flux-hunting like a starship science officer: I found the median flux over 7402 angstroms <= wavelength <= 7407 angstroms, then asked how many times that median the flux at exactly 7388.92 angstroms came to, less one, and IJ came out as 0.11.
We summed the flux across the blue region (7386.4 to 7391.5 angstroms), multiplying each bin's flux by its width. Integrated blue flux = 45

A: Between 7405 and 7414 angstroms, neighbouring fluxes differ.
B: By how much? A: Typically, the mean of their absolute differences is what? 0.59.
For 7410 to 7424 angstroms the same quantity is 0.78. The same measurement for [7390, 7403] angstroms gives 0.88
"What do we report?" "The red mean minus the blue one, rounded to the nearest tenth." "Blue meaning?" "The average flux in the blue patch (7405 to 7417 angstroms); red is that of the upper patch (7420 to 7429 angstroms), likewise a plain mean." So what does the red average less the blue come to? 0.8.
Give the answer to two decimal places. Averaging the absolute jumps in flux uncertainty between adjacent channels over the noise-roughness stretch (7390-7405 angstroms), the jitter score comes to 0.16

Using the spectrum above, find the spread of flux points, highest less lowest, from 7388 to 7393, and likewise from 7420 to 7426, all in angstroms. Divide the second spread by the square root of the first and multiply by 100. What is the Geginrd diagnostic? 107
